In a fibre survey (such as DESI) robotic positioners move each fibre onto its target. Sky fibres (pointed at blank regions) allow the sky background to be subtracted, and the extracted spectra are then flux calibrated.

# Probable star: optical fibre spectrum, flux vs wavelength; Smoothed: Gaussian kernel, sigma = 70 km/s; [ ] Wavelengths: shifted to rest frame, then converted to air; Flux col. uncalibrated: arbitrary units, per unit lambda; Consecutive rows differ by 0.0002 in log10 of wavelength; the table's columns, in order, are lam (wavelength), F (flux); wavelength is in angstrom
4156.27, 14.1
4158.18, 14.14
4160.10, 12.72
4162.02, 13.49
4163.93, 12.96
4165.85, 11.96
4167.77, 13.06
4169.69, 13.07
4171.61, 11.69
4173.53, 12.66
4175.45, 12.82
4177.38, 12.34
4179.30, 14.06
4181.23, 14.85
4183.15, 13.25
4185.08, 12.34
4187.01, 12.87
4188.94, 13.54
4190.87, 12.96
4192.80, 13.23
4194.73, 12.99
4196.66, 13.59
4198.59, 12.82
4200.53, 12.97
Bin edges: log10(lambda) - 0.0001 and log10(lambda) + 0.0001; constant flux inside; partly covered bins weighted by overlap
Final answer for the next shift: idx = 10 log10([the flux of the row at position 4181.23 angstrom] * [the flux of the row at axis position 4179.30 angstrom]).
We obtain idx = 23.2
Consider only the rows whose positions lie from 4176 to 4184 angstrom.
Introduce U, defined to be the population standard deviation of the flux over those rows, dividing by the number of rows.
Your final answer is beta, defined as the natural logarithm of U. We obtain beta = -0.07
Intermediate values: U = 0.93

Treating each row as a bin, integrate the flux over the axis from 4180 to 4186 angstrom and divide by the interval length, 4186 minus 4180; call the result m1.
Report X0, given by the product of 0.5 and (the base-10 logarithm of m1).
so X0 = 0.565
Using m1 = 13.5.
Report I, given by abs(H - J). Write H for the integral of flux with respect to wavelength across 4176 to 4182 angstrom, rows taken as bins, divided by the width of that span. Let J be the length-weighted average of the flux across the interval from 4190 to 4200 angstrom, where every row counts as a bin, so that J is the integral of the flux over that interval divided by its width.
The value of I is 0.5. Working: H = 13.6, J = 13.1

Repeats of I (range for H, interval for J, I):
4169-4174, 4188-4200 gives 0.8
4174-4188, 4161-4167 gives 0.4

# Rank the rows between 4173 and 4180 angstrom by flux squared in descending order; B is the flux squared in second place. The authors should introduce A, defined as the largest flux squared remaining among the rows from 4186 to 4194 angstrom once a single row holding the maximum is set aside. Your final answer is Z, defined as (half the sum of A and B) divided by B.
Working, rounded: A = 175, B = 164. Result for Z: 1.03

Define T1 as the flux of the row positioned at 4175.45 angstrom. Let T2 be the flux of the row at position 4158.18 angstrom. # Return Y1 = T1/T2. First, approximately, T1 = 12.82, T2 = 14.14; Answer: 0.91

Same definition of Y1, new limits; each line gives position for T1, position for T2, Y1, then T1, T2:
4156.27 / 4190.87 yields 1.09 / 14.1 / 12.96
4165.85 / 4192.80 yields 0.90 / 11.96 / 13.23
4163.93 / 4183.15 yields 0.98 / 12.96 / 13.25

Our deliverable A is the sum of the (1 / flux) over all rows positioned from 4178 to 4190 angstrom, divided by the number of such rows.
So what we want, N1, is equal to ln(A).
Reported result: -2.60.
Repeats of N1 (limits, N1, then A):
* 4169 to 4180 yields -2.54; 0.079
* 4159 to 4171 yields -2.55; 0.078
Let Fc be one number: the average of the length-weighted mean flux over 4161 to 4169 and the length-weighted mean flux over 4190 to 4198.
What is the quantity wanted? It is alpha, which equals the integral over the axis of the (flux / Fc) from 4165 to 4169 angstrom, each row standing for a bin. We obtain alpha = 4 angstrom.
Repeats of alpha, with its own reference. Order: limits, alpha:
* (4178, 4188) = 10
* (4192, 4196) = 4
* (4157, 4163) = 6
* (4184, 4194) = 10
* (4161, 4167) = 6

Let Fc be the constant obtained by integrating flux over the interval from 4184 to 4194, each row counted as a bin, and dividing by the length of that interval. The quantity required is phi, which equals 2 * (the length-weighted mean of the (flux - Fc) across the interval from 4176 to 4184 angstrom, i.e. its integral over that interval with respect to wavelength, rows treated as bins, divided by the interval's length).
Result 1.2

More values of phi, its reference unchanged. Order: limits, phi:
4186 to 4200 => 0.3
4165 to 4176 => -0.9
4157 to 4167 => 0.2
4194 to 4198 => 0.6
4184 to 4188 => -0.7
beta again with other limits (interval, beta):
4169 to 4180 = -0.33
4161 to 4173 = -0.43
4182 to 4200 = -1.01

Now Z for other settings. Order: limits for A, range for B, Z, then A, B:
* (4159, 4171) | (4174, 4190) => 0.93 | 171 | 198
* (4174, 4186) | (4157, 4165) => 1.04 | 198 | 182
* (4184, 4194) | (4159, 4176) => 1.01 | 175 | 171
